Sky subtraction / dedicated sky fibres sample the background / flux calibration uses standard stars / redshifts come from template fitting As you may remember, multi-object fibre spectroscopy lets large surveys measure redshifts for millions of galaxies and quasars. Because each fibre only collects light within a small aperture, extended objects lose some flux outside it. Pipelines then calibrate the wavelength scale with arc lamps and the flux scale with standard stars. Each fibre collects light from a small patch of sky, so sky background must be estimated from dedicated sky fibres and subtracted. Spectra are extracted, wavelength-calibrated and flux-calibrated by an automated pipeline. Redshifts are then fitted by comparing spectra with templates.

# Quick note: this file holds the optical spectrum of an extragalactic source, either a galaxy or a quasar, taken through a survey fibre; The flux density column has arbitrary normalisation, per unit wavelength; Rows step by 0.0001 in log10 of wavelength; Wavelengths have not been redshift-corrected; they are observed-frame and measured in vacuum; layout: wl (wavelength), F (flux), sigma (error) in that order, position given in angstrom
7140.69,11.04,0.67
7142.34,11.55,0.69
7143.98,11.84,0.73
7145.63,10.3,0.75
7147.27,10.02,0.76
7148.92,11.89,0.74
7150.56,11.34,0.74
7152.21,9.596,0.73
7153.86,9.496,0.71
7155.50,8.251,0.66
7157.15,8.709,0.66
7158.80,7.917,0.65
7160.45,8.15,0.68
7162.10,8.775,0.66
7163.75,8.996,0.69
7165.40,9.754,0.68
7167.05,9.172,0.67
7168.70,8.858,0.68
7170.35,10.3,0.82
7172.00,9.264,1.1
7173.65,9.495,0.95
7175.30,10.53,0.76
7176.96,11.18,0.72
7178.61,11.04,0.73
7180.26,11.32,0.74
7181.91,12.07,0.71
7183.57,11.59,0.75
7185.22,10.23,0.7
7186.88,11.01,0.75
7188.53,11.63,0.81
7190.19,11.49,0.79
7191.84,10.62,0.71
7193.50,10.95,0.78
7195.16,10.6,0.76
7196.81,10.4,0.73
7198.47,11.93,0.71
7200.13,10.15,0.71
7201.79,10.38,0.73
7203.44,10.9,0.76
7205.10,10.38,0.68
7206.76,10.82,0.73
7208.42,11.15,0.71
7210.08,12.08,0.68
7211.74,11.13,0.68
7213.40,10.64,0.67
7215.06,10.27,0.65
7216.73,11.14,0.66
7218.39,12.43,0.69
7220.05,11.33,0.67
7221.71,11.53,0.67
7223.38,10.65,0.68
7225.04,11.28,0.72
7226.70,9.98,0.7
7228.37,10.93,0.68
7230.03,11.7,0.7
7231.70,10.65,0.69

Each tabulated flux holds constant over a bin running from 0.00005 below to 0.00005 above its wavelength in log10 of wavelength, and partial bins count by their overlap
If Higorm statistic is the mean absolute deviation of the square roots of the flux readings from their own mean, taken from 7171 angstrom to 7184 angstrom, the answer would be 0.12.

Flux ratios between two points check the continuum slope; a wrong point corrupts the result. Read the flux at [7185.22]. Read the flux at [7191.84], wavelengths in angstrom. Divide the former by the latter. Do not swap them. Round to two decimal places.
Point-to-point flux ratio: 0.96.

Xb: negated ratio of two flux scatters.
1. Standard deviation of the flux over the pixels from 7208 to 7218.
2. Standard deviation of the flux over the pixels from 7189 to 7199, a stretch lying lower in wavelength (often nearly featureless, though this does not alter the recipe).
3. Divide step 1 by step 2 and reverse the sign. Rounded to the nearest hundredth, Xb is -1.02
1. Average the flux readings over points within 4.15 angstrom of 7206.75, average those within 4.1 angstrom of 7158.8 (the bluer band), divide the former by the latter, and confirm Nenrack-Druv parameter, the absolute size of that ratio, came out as 1.3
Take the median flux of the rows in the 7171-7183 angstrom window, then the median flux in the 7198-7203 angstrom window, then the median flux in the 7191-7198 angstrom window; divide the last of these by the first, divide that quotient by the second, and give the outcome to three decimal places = 0.093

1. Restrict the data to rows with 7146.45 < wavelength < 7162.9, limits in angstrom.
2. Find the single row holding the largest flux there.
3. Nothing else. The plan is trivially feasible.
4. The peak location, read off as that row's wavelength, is 7148.92 angstrom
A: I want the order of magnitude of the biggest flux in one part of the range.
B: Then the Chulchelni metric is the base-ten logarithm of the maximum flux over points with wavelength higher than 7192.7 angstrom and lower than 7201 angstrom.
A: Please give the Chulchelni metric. 1.08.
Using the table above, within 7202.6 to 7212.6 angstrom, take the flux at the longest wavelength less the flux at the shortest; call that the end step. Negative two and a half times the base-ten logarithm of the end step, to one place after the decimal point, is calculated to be 1.6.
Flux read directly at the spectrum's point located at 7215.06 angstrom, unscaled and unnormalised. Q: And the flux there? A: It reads 10.27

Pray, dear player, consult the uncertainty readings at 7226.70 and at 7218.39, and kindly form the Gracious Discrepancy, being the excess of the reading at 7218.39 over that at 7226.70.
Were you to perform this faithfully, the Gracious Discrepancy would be -0.010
